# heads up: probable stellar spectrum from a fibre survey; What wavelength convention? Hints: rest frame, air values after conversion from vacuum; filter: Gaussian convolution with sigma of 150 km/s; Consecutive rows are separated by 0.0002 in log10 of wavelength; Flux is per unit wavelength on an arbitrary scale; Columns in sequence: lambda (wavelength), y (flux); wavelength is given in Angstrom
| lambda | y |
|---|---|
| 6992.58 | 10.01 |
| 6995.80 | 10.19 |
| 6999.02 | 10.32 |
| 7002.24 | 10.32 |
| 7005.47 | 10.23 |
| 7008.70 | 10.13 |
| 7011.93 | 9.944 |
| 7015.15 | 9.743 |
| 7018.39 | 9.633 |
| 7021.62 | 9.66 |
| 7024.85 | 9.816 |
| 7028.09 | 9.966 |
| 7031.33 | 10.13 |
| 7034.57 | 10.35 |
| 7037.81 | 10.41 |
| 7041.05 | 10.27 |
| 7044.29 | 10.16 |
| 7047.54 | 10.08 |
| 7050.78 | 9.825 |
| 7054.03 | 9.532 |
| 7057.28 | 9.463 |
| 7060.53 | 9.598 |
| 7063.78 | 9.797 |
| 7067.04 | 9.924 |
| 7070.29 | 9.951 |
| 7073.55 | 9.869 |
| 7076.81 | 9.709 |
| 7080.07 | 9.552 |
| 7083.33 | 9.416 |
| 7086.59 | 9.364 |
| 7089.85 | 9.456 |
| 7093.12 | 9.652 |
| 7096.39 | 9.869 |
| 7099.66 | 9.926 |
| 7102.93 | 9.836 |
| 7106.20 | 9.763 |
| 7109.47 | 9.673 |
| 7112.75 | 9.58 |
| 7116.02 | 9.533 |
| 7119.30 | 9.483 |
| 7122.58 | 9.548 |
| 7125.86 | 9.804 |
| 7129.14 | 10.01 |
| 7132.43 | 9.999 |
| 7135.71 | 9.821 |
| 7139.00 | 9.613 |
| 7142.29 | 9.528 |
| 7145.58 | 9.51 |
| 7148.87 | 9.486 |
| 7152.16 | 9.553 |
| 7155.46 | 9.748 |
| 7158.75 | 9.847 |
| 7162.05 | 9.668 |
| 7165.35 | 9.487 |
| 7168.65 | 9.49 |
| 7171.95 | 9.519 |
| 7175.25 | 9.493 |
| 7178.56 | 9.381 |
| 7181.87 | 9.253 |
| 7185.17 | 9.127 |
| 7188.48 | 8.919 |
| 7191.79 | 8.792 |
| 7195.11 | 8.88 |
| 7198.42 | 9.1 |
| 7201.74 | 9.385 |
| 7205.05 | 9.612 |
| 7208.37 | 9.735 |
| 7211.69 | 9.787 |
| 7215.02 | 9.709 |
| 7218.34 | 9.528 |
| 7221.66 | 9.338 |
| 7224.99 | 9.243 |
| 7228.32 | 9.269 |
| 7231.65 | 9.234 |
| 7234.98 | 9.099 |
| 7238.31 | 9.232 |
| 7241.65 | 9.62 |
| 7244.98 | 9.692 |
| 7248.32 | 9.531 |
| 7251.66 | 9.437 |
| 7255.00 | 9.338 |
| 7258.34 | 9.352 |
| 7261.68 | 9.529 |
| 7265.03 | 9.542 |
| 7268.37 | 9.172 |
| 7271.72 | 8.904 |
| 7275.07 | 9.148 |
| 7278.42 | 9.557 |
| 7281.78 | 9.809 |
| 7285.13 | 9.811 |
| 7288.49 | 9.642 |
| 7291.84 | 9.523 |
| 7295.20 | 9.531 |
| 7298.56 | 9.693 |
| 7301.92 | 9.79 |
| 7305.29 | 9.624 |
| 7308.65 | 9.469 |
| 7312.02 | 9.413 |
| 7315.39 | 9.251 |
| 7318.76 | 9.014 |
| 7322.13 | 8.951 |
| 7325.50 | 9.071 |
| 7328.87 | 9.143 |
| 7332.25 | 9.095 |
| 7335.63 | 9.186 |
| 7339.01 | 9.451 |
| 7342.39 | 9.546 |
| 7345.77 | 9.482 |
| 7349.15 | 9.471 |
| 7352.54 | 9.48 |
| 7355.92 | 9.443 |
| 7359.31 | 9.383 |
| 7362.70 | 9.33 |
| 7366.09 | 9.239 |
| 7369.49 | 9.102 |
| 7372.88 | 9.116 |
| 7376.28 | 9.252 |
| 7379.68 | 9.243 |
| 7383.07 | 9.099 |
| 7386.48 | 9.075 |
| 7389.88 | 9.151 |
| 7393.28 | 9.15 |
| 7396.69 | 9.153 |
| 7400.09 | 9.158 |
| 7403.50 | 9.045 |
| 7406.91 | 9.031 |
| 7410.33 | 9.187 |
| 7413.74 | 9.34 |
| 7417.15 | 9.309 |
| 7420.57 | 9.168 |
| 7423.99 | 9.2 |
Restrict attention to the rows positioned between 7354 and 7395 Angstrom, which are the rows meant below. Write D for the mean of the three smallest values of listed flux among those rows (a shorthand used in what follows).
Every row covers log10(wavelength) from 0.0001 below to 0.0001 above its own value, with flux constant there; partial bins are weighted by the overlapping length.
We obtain 9.09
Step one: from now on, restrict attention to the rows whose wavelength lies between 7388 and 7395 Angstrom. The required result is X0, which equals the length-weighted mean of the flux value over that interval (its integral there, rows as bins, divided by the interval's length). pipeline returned 9.2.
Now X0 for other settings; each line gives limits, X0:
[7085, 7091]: 9.4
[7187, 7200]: 8.9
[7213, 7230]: 9.4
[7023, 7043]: 10.2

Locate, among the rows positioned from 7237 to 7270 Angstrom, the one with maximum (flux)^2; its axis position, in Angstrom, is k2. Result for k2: 7244.98 Angstrom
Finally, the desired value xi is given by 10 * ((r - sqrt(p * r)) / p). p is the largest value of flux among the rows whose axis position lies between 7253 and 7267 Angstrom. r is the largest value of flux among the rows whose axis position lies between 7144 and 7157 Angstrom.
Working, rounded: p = 9.542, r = 9.748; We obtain 0.11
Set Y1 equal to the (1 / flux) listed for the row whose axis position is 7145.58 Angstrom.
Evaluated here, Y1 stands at 0.105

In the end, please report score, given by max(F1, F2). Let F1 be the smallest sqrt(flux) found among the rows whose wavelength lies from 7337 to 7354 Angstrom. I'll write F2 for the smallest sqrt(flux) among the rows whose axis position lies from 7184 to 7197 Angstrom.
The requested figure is 3.07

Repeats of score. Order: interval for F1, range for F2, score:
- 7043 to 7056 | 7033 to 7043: 3.20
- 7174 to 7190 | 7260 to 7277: 2.99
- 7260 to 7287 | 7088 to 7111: 3.08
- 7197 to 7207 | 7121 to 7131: 3.09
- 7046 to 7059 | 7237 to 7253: 3.08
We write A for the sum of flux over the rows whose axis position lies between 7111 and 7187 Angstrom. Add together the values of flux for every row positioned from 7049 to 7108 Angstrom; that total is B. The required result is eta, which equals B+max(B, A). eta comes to 395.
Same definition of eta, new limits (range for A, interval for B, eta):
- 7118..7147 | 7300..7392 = 502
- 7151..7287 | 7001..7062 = 575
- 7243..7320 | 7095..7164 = 422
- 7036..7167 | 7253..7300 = 522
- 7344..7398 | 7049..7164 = 678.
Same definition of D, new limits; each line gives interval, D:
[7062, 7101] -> 9.41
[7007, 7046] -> 9.68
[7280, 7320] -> 9.23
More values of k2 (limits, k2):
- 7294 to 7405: 7301.92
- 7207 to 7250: 7211.69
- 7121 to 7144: 7129.14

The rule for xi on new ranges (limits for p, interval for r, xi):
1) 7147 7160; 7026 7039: 0.29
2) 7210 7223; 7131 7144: 0.11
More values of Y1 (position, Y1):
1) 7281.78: 0.102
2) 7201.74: 0.107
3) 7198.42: 0.110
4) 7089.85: 0.106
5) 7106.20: 0.102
